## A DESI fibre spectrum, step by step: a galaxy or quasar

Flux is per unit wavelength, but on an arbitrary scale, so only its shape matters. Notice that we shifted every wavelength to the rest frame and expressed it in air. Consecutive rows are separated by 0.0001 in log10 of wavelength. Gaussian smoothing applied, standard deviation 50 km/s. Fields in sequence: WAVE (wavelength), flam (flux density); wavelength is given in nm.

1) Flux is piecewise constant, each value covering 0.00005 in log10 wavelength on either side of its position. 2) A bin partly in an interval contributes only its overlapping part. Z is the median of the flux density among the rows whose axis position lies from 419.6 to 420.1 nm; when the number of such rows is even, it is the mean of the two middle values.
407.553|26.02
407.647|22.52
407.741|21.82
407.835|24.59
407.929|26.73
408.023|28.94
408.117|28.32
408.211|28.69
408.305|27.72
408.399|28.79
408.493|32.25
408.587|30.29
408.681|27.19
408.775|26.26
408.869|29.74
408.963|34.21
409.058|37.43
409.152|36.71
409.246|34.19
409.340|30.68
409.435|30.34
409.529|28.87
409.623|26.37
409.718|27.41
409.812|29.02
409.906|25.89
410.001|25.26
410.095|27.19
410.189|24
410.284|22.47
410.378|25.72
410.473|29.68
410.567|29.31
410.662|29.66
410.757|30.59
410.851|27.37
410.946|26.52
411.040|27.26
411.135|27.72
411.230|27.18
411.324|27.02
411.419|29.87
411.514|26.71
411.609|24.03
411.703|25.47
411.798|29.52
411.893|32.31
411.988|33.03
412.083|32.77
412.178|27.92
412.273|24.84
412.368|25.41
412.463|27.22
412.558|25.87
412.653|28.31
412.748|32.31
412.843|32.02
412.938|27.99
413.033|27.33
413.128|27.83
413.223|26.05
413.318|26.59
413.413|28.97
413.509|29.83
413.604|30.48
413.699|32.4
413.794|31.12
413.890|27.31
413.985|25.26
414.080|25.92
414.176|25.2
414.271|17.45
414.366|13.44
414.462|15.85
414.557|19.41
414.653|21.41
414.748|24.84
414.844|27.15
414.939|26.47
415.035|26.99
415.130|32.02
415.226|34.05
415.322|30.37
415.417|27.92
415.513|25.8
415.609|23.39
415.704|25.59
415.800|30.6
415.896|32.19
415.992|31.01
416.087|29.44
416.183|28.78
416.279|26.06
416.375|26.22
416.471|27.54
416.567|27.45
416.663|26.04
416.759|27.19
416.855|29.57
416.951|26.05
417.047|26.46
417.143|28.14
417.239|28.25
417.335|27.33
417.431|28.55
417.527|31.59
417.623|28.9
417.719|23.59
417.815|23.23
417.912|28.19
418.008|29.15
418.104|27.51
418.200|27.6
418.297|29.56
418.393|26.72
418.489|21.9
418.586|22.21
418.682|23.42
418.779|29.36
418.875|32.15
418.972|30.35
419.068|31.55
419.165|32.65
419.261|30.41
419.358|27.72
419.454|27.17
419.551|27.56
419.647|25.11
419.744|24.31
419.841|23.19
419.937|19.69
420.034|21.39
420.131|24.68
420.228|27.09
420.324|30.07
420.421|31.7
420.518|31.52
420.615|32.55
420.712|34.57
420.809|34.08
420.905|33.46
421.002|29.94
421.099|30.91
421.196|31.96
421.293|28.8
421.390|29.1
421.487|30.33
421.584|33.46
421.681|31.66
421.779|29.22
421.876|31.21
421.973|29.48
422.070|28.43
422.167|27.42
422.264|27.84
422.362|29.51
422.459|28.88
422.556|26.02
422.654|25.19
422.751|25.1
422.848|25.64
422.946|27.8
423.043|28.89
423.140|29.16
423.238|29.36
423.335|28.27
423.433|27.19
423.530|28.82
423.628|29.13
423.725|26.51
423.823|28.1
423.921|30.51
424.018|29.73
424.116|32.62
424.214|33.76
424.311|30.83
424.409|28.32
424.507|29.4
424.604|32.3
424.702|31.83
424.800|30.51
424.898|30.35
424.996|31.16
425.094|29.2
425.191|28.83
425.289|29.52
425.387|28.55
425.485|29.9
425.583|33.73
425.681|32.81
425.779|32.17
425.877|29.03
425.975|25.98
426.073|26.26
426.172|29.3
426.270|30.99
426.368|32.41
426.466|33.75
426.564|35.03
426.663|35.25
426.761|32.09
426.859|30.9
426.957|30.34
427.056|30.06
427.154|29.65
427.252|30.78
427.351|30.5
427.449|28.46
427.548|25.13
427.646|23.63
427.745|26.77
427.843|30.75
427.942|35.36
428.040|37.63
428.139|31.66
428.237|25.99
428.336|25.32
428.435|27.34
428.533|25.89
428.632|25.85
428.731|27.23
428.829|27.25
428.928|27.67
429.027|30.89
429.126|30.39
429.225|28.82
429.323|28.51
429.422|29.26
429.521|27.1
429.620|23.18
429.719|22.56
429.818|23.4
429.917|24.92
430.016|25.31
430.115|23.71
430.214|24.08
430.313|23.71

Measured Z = 23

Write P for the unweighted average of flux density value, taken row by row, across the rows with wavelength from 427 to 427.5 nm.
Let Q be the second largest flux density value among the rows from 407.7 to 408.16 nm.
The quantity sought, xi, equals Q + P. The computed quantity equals 58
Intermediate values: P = 29.9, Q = 28.32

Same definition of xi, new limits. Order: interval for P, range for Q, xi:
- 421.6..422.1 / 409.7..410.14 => 57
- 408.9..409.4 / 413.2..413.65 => 64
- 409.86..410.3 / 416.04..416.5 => 54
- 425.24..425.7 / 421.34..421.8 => 63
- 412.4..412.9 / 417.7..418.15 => 57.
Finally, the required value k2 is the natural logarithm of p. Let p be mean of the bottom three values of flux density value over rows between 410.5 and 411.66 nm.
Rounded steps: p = 25.8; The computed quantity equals 3.25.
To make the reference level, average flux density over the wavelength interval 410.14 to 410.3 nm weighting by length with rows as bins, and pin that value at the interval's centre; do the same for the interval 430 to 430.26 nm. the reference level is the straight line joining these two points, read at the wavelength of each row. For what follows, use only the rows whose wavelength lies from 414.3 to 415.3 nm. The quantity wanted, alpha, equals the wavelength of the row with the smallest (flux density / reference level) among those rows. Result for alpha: 414.366 nm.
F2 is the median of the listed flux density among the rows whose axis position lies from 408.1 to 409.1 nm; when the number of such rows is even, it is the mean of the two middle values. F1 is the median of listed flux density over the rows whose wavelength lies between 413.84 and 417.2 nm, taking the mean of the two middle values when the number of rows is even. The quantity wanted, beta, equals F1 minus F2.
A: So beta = -2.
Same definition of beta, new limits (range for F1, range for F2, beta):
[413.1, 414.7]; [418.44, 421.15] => -4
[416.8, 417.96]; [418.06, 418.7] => 1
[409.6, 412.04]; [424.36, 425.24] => -3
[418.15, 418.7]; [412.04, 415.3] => -2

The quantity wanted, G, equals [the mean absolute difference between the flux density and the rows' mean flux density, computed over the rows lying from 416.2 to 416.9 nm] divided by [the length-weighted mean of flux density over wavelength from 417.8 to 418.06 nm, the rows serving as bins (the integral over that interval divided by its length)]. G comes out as 0.03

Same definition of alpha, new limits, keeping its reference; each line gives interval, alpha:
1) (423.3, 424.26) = 423.725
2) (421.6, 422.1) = 422.070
